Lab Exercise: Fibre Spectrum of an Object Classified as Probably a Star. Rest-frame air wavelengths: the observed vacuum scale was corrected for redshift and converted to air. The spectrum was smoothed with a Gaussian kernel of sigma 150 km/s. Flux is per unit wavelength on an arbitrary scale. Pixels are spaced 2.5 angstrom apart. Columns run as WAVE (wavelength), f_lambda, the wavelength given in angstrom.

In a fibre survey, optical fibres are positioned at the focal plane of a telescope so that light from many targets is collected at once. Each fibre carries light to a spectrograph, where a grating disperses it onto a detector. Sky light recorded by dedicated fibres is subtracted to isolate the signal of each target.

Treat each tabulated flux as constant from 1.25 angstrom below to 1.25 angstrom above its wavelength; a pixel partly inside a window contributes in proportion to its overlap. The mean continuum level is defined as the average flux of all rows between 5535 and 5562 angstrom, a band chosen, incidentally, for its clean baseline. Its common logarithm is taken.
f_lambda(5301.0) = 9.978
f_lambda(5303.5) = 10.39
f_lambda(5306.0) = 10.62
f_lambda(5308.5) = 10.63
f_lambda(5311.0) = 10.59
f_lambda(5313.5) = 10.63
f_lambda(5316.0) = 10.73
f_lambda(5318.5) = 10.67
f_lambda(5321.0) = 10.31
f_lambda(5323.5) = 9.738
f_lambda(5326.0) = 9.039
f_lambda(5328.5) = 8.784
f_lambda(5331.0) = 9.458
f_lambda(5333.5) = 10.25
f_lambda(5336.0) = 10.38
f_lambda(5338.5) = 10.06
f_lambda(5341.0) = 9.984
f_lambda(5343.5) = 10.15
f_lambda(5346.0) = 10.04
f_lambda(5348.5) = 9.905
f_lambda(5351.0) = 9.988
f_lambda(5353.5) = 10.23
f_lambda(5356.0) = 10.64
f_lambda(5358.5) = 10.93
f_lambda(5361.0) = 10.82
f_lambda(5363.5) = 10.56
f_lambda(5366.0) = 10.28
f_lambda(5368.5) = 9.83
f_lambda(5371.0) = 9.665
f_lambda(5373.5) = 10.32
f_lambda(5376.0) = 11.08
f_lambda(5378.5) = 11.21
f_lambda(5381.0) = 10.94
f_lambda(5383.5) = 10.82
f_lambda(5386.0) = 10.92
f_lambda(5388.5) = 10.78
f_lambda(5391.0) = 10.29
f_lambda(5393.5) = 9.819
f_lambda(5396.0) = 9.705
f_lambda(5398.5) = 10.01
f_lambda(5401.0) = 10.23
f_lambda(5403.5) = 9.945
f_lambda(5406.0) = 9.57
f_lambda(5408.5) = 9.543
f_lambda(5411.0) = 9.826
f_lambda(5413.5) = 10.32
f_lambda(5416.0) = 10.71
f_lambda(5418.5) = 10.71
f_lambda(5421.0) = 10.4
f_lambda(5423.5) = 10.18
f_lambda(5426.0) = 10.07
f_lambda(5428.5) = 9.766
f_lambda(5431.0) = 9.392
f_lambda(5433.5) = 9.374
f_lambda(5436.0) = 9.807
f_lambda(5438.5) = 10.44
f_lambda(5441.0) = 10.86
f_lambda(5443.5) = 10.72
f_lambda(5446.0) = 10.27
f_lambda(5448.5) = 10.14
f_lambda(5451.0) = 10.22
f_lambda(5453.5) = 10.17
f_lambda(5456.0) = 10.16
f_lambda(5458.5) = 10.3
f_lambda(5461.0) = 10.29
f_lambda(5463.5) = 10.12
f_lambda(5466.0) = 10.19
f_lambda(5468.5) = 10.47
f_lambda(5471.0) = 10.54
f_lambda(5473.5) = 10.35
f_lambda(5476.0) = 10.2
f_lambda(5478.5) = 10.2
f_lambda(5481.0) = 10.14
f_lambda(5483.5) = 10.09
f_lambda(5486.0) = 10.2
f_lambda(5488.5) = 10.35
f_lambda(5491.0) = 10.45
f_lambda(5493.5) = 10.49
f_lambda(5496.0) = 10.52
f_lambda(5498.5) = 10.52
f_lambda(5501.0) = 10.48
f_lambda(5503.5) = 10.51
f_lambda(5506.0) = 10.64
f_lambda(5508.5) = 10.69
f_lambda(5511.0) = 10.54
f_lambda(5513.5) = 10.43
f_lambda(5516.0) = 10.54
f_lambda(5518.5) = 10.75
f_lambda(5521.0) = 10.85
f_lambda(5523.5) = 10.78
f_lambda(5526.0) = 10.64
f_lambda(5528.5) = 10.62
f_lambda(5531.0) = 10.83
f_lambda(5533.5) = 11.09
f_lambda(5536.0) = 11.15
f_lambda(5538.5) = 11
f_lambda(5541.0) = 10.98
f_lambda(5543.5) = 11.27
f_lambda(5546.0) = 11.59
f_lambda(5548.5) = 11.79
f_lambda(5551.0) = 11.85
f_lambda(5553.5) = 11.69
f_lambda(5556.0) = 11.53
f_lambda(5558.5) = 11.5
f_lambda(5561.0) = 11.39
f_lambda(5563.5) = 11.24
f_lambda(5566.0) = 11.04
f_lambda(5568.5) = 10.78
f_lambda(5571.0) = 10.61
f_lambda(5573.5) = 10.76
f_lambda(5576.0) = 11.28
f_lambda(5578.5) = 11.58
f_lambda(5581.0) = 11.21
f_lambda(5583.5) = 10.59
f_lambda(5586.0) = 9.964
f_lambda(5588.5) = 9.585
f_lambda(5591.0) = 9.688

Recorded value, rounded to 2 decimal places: 1.06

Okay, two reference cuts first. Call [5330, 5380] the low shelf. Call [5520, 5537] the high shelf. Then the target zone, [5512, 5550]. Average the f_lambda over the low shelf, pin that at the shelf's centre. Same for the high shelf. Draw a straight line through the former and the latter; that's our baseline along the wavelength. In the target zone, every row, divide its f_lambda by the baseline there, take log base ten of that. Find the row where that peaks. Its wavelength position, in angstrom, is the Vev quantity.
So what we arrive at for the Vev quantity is 5548.5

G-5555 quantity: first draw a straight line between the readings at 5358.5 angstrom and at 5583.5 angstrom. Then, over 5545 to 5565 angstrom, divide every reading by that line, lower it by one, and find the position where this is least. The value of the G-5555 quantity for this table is 5563.5 angstrom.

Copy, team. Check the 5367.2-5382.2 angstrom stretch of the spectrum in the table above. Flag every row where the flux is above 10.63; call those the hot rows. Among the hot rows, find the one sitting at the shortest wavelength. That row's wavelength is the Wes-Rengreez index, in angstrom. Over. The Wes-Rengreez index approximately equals 5376.0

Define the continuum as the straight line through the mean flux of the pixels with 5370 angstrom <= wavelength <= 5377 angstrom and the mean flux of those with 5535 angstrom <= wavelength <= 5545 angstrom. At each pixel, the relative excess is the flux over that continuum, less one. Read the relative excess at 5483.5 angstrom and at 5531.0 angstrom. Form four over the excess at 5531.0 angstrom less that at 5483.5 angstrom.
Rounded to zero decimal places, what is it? 82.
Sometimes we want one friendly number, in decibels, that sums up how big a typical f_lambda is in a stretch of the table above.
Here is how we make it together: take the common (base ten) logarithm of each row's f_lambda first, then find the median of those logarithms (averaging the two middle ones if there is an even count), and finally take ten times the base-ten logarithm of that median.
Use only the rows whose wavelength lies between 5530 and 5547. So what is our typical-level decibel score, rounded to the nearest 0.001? 0.191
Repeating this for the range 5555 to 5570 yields 0.227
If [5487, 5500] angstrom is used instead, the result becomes 0.089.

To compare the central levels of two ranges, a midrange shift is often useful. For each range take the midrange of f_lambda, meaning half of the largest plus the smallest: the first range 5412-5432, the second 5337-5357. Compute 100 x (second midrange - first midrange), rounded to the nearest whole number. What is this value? 22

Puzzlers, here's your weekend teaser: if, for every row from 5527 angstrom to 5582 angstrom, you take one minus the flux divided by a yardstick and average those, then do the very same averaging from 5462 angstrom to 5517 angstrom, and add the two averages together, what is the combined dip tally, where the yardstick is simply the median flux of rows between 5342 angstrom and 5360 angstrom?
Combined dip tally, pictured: -0.13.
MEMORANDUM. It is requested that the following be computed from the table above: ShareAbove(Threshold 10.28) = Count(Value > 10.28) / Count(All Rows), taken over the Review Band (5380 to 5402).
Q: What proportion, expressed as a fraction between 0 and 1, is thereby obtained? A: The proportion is 0.56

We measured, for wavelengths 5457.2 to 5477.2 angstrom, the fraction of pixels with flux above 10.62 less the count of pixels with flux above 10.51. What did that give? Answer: -1.0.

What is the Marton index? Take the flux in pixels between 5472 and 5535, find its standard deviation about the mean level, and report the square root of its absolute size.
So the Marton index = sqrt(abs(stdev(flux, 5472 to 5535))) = 0.49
